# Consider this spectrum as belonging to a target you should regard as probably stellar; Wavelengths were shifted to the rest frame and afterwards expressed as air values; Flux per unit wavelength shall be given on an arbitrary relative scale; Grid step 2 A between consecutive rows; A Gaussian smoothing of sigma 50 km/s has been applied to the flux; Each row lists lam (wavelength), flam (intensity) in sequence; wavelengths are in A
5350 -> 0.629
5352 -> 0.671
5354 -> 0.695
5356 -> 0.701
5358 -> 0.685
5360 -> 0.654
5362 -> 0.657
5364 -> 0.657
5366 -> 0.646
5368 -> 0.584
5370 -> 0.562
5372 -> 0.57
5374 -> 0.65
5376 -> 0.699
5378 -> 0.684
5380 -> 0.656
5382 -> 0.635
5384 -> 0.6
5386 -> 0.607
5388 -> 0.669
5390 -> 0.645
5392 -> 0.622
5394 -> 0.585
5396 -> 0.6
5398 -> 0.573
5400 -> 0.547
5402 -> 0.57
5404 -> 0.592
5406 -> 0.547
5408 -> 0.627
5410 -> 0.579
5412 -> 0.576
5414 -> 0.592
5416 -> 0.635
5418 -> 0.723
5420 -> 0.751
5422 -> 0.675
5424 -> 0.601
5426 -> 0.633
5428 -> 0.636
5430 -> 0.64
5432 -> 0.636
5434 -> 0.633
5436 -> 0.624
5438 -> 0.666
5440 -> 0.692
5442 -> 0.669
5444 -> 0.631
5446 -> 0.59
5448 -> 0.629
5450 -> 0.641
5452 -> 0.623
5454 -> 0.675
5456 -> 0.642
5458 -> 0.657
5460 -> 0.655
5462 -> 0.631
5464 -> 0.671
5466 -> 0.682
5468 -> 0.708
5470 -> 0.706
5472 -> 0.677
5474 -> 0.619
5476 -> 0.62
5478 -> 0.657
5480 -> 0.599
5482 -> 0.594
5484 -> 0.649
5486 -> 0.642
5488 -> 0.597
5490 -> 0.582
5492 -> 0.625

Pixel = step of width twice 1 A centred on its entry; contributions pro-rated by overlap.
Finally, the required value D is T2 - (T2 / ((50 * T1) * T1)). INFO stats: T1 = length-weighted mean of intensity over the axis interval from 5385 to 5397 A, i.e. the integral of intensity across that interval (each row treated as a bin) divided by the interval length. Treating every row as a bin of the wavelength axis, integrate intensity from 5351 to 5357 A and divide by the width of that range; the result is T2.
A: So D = 0.653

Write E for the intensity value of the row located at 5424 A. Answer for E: 0.601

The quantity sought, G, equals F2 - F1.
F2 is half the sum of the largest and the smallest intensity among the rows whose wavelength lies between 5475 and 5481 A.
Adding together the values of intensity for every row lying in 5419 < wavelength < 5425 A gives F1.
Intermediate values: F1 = 2.03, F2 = 0.628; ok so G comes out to -1.399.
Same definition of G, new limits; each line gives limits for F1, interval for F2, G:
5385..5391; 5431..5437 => -1.291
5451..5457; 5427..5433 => -1.302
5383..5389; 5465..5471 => -1.181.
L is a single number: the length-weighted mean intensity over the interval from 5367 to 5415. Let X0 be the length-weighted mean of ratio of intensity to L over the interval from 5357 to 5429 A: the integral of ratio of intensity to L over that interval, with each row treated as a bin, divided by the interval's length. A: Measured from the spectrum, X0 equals 1.03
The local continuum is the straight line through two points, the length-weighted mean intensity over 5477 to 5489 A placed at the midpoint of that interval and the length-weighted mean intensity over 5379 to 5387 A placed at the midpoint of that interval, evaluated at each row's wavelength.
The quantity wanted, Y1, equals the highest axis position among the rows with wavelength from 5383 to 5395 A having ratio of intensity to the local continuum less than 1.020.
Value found 5394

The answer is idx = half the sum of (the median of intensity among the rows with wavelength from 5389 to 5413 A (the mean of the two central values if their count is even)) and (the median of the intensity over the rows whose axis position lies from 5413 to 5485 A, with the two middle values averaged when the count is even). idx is 0.611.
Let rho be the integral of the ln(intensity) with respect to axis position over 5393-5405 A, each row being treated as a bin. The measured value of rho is -6.59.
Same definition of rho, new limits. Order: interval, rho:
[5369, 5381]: -5.46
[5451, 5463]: -5.23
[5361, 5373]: -5.91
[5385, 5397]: -5.72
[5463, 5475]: -4.69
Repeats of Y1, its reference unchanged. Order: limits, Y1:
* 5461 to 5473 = 5462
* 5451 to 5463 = 5462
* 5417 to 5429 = 5428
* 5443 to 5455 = 5452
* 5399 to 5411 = 5410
